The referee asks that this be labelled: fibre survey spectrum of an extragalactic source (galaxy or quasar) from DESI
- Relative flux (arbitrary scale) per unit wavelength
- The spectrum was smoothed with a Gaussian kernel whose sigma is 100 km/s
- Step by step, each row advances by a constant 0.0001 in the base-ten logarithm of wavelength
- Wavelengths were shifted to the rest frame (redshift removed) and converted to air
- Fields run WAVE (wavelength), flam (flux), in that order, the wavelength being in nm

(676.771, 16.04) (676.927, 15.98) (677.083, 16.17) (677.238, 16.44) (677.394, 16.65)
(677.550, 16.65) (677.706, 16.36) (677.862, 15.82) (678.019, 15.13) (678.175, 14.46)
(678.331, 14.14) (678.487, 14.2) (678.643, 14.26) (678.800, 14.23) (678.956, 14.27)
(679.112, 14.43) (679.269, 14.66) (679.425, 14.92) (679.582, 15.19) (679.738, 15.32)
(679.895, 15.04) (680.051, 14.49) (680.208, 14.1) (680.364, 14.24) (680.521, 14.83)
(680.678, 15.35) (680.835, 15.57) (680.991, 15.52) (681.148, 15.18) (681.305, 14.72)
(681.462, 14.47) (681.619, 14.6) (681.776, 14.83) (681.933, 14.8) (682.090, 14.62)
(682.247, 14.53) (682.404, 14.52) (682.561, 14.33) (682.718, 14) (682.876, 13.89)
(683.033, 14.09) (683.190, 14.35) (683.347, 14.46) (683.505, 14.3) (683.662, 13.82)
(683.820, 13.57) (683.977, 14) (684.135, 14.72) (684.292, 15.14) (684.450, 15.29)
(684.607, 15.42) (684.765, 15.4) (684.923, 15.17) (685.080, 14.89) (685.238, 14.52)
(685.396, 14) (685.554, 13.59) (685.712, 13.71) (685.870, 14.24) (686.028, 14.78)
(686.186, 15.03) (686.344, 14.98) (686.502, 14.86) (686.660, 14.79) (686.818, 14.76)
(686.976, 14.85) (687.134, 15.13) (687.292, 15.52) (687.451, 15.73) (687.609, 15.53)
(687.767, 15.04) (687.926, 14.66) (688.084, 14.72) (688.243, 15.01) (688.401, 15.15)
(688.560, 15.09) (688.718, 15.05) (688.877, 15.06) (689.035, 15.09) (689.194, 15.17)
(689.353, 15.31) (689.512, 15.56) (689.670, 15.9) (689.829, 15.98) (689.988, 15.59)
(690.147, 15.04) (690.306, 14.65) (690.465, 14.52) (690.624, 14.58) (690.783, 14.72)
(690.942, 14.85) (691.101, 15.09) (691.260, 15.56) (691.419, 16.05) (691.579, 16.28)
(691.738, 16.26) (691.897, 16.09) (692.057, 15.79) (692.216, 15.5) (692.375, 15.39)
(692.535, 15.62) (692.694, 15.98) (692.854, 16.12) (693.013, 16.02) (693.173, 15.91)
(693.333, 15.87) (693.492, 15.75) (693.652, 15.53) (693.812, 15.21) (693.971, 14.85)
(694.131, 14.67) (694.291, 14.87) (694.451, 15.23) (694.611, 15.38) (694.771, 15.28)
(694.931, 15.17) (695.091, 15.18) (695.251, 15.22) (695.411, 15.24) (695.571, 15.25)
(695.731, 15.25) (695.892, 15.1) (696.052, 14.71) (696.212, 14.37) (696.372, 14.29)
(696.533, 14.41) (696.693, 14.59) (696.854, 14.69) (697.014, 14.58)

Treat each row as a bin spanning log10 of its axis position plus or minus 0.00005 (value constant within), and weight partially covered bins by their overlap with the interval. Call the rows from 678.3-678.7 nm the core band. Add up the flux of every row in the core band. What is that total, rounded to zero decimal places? 43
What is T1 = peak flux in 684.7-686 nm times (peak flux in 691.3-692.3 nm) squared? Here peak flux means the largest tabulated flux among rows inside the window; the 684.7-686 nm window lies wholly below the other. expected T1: 4082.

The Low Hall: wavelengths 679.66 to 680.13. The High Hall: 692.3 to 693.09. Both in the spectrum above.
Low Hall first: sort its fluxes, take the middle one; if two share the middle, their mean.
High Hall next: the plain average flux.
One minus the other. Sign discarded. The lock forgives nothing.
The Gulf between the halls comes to 0.79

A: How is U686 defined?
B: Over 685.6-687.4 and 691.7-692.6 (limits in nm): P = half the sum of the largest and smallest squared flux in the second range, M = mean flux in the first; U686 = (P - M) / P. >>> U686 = 0.9410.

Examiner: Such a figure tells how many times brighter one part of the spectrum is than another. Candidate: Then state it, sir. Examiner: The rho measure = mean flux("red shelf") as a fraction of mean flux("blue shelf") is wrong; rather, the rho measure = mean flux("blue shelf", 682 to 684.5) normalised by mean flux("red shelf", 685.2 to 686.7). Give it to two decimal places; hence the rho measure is 0.99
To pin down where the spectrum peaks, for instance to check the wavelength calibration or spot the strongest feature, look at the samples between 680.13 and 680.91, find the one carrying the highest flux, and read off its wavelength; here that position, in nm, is 680.835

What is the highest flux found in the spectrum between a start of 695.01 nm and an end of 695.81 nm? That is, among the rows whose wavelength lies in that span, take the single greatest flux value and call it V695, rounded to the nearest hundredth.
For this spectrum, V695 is 15.25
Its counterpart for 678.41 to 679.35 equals 14.66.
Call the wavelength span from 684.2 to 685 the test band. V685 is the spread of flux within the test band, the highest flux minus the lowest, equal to 0.3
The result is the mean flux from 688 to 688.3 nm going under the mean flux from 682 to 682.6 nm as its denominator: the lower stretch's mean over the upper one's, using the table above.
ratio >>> 0.98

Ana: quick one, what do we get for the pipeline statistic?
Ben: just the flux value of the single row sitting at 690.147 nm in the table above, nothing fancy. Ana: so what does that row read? 15.04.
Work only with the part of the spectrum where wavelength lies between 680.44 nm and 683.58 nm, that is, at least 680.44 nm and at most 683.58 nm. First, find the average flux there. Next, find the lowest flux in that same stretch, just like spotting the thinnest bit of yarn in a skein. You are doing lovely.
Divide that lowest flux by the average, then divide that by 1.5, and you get 0.632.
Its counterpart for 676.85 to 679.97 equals 0.620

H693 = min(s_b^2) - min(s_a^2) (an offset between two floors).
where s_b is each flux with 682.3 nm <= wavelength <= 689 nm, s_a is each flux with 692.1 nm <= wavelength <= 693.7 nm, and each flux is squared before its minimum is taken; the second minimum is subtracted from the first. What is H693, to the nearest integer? -53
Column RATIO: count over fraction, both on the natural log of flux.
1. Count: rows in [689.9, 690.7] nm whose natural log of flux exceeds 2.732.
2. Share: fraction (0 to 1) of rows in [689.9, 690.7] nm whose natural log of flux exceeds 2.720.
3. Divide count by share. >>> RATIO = 5.0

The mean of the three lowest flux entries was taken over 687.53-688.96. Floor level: 14.8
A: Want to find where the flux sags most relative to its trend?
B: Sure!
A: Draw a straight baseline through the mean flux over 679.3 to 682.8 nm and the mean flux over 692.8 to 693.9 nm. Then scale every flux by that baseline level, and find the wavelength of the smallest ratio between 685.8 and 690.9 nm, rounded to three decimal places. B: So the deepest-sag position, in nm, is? 690.465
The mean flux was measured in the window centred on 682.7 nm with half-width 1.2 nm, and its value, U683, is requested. 14.3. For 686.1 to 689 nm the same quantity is 15.1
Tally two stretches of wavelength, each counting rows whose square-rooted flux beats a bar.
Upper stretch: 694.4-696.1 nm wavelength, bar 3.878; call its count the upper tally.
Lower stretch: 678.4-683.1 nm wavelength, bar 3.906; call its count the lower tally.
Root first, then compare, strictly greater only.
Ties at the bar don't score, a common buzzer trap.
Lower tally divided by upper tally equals 0.40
